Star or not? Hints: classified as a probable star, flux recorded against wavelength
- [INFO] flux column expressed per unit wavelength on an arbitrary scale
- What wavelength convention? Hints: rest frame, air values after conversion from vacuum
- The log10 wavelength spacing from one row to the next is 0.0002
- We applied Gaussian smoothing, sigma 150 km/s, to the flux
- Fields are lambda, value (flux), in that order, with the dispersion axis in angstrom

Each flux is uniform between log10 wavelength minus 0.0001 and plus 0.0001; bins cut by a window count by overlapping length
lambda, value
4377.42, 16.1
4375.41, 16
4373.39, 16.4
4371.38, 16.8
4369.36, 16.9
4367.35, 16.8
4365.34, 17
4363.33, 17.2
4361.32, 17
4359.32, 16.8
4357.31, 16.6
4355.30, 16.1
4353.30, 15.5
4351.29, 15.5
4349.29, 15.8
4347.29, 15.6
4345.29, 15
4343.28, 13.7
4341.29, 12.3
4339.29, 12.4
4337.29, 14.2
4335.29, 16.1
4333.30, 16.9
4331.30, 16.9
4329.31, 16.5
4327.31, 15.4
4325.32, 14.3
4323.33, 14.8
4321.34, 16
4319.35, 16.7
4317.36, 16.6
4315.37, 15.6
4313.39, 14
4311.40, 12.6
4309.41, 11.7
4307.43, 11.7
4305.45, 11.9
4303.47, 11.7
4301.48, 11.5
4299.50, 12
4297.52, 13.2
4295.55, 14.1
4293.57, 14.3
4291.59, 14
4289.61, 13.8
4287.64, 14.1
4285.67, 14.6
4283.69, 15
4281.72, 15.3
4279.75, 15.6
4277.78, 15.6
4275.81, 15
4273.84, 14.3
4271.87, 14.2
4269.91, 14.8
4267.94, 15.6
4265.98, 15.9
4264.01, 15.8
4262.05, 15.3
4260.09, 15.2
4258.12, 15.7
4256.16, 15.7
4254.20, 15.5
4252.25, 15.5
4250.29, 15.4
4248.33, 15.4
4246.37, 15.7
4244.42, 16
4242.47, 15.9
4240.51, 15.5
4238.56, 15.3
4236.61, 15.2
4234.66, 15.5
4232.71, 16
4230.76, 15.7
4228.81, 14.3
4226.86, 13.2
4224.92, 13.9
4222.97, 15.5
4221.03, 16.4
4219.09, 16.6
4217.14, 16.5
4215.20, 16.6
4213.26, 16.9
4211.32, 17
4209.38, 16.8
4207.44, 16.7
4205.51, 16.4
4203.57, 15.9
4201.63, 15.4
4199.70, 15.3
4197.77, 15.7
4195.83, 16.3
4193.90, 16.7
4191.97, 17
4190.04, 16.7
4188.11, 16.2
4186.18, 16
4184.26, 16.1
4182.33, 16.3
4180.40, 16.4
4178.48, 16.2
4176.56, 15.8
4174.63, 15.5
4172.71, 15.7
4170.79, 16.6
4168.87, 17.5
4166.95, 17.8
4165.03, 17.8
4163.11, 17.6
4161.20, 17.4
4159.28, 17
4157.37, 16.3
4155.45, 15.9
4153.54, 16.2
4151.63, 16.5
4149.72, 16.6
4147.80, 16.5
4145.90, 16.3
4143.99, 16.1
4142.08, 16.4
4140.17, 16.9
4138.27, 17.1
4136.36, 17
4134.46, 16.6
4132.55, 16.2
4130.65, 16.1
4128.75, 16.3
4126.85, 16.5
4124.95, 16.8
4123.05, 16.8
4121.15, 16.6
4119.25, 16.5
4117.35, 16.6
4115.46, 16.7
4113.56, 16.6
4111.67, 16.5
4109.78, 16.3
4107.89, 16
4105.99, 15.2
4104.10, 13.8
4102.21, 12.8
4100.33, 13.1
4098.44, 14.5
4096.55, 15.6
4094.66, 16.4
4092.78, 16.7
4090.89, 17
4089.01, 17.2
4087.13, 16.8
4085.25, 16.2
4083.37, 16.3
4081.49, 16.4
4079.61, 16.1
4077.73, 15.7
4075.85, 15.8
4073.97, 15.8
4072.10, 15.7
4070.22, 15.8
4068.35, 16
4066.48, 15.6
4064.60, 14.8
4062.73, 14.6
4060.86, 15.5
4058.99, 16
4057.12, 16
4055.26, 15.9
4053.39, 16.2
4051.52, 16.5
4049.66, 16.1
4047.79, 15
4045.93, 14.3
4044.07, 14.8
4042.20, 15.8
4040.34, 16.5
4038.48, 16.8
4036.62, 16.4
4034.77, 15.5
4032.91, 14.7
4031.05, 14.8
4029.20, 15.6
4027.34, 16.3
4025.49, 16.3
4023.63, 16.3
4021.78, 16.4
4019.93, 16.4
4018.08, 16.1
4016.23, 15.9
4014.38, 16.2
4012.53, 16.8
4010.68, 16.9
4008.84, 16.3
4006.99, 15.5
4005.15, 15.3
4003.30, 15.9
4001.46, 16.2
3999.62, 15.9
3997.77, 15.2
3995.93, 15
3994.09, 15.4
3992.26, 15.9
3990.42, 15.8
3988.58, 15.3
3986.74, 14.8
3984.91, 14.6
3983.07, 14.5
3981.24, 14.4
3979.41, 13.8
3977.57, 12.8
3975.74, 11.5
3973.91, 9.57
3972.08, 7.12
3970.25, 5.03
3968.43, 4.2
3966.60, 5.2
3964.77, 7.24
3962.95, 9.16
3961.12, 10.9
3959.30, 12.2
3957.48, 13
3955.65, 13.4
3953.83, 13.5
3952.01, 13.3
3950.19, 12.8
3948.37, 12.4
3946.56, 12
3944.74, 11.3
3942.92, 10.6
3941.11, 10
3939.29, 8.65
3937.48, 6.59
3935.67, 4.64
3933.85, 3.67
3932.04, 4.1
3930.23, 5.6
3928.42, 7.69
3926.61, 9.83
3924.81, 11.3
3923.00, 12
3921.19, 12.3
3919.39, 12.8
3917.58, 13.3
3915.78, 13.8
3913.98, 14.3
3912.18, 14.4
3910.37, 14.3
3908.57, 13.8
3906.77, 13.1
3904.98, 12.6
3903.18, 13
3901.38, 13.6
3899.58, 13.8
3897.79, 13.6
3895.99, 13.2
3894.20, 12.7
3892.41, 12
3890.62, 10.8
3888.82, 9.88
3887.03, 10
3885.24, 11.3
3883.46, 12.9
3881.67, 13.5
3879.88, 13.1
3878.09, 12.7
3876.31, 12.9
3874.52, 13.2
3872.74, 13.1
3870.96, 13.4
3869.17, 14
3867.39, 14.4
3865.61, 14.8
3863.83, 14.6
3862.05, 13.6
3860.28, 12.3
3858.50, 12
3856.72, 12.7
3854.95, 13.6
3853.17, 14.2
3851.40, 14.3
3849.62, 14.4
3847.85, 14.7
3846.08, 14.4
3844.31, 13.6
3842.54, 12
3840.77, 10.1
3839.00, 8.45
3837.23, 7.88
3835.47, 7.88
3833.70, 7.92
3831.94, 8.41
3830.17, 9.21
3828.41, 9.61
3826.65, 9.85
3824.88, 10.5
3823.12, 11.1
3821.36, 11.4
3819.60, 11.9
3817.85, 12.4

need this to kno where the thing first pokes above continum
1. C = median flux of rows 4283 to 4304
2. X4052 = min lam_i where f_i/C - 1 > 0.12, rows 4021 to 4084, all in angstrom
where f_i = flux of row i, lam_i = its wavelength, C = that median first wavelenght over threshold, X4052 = 4021.78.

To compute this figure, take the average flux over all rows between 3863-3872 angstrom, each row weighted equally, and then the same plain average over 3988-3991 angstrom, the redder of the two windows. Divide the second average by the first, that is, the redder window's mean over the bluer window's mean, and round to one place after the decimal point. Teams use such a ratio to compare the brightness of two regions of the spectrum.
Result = 1.1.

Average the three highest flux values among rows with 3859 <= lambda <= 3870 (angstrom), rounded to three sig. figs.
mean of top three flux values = 14.6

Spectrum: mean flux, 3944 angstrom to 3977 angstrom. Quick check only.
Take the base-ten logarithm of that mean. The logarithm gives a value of 1.01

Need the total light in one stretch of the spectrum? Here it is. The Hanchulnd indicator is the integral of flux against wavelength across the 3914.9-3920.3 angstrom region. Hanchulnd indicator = 72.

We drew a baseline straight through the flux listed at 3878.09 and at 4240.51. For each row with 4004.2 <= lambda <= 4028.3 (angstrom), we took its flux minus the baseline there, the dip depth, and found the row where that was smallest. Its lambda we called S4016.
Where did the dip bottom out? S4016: 4005.15 angstrom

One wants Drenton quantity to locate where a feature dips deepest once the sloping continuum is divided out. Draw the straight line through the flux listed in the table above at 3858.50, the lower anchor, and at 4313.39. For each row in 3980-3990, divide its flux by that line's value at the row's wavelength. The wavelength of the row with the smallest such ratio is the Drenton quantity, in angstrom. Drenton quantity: 3981.24 angstrom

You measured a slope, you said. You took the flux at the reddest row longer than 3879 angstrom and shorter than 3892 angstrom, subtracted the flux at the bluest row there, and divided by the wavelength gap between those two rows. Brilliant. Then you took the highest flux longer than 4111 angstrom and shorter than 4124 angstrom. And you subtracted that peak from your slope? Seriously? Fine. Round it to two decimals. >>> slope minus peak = -17.01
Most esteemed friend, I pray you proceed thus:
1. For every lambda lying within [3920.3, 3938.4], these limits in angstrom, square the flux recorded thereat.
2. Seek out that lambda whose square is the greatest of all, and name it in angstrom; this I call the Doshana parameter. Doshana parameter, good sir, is 3921.19 angstrom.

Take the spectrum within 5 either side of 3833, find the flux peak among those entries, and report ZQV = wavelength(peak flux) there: 3828.41 angstrom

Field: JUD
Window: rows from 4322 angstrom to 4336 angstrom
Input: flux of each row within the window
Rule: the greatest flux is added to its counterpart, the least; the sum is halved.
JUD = 15.6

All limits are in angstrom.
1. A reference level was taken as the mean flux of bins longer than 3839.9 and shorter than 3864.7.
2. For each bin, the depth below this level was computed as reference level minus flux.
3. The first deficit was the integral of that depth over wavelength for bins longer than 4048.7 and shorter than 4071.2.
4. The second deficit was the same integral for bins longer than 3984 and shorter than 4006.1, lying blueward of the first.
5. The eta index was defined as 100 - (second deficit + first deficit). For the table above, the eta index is 201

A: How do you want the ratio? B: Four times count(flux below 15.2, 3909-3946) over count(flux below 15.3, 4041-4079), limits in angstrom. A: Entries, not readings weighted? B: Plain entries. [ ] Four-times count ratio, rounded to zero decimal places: 16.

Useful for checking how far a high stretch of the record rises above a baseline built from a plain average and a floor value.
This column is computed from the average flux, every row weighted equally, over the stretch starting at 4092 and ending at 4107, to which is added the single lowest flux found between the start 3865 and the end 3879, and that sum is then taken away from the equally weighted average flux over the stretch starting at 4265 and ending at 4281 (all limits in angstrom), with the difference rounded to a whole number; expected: -12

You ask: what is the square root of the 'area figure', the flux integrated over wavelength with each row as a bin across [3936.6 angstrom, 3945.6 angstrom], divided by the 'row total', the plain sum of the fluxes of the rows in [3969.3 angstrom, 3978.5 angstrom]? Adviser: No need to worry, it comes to 1.36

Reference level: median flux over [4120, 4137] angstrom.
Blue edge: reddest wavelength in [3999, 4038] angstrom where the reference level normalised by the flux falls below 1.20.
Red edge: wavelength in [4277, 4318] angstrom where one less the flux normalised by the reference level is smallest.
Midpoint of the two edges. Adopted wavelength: 4177.0 angstrom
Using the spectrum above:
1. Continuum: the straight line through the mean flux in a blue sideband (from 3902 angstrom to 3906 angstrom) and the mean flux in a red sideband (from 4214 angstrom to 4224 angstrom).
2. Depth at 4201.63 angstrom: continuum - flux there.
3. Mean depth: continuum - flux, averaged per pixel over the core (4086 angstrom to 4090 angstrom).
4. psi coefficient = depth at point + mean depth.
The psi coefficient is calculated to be -1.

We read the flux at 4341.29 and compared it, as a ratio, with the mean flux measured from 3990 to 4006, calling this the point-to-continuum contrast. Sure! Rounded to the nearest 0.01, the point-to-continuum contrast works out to 0.79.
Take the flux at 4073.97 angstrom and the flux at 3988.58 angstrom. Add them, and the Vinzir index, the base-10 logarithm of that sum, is 1.49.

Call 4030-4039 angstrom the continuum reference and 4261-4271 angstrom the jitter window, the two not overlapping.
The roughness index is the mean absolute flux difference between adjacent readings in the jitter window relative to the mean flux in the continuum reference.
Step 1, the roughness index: 0.027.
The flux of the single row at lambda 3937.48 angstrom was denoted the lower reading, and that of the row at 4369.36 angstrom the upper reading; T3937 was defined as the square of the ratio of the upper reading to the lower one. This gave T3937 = 6.6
